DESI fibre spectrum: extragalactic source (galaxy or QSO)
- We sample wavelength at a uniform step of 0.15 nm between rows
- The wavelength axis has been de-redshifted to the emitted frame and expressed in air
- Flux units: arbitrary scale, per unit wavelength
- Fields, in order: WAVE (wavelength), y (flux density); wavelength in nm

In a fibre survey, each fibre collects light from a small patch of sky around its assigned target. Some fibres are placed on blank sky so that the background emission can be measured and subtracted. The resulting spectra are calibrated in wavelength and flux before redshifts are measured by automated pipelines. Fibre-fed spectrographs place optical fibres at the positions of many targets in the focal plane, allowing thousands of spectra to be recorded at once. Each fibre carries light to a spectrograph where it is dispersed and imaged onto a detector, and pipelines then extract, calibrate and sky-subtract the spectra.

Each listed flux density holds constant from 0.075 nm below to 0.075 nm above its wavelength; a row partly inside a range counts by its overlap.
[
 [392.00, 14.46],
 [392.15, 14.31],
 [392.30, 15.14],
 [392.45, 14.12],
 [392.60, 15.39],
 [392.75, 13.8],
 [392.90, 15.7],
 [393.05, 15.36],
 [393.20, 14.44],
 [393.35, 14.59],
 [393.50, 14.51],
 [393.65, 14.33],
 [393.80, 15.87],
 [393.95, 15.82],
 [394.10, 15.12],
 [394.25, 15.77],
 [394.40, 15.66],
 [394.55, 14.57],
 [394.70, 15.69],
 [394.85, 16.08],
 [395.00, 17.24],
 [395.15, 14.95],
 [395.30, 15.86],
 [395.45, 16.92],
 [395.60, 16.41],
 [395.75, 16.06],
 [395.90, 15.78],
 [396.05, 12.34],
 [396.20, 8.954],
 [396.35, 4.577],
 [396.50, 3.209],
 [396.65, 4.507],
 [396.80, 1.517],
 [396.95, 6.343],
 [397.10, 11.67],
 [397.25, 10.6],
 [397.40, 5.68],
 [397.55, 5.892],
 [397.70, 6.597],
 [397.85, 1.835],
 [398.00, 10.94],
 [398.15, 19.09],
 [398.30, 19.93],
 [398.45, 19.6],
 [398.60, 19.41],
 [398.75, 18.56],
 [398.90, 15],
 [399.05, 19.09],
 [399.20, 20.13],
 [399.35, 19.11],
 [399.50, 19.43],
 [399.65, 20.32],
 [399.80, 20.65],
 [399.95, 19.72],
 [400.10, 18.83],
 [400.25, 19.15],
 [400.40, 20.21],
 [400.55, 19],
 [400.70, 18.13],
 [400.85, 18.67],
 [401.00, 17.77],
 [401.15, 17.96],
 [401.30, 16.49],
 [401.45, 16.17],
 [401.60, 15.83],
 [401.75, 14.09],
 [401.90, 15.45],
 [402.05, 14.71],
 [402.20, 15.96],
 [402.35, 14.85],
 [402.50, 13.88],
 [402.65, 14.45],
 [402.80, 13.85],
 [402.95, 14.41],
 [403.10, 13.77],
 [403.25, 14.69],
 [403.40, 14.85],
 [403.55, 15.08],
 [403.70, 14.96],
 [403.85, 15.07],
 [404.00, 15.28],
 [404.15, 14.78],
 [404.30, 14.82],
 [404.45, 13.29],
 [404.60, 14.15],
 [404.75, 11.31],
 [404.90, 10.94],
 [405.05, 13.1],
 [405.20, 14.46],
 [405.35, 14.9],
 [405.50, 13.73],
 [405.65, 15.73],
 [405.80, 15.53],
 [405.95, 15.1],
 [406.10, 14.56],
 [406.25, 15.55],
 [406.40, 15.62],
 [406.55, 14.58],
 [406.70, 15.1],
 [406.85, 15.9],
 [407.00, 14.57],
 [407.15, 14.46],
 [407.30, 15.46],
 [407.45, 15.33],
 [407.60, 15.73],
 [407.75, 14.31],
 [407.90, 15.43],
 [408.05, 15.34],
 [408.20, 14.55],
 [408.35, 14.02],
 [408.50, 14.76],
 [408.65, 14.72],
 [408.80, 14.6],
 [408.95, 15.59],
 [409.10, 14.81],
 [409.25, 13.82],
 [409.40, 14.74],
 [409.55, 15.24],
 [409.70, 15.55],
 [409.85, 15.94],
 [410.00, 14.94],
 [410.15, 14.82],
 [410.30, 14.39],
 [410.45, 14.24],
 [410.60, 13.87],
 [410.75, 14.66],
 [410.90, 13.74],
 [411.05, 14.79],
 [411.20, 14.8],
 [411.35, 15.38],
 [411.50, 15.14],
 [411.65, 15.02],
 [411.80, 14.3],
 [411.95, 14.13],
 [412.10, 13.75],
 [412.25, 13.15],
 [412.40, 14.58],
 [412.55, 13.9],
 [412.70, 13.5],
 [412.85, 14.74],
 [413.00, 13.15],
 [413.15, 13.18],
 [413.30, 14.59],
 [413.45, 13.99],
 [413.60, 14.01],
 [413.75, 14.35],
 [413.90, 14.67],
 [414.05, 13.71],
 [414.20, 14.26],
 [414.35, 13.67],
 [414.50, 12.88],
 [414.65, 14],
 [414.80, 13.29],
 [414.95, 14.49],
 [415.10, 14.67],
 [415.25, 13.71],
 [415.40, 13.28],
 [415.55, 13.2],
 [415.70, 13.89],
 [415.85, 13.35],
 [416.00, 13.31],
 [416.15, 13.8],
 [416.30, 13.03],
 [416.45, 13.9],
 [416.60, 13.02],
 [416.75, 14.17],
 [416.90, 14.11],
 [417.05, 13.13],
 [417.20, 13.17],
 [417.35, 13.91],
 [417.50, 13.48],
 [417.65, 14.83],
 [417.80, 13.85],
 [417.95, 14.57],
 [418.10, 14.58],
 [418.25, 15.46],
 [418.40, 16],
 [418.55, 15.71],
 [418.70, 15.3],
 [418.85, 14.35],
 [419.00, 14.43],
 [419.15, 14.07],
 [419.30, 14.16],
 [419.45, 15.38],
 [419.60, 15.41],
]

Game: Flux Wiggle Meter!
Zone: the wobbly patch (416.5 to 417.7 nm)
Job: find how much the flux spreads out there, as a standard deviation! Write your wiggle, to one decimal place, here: 0.6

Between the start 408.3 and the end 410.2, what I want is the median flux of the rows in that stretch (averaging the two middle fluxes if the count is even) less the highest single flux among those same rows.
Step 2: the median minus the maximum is -1.1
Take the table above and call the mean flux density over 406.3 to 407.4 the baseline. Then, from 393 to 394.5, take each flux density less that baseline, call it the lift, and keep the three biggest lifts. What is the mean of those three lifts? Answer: 0.7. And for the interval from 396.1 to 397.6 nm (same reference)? -4.7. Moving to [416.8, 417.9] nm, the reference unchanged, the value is -0.8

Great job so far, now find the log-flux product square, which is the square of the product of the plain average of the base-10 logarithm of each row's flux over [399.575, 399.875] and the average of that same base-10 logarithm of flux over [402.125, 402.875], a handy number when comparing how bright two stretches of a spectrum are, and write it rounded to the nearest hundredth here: 2.33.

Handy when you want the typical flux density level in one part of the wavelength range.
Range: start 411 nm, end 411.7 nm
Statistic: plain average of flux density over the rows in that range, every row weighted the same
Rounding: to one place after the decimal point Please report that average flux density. 15.0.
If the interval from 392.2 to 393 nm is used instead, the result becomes 14.8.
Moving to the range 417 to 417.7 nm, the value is 13.7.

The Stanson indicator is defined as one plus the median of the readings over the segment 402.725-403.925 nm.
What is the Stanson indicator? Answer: 15.8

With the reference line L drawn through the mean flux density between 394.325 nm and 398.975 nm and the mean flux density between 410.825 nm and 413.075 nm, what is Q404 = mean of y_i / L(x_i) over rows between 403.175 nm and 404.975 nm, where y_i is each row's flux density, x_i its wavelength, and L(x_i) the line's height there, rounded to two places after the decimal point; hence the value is 1.06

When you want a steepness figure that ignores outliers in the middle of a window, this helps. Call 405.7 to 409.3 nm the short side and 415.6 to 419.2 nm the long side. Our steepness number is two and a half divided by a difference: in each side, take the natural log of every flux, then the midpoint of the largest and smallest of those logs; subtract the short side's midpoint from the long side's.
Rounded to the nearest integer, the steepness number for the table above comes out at -94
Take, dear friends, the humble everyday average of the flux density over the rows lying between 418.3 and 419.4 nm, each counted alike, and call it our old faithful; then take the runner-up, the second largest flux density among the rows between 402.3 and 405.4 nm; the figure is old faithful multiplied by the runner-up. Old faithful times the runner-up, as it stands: 224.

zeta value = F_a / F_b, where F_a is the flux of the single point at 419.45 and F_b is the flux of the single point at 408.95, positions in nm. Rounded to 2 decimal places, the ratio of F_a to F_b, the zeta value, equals 0.99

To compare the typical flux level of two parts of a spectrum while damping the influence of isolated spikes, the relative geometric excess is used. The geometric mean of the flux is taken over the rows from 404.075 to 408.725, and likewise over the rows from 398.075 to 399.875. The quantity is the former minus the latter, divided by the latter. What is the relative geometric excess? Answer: -0.24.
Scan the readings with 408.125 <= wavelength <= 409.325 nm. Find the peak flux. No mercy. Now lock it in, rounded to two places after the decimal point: 15.59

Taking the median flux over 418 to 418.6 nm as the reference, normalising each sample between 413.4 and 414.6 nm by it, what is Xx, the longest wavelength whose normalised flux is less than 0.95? 414.50 nm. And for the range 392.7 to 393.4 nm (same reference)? 393.35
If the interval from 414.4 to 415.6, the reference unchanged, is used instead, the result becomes 415.55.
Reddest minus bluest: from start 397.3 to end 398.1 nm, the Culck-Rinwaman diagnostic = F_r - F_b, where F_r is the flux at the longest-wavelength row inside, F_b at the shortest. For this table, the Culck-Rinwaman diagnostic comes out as 5.3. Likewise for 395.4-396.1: -4.6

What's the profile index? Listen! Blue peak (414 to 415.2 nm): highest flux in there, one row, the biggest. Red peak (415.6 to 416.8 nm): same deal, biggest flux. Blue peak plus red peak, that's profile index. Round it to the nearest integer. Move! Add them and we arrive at 29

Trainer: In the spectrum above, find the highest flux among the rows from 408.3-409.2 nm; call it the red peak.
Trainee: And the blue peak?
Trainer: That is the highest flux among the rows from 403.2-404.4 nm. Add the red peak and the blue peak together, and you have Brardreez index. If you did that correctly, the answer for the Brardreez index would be 30.9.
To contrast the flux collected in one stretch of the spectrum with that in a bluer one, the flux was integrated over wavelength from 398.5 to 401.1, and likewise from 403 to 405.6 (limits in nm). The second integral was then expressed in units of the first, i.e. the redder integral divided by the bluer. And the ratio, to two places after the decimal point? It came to 0.74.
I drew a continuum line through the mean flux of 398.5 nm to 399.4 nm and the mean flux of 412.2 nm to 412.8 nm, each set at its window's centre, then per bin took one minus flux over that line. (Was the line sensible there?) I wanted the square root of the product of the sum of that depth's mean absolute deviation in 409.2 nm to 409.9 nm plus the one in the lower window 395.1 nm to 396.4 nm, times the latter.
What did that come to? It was 0.185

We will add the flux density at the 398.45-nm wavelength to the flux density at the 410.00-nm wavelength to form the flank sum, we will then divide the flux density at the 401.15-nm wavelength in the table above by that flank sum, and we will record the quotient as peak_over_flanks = 0.52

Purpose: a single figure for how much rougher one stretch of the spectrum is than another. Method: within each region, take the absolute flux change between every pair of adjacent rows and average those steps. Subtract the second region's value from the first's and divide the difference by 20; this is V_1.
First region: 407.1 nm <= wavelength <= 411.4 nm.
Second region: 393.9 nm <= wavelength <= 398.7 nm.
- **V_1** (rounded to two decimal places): -0.08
